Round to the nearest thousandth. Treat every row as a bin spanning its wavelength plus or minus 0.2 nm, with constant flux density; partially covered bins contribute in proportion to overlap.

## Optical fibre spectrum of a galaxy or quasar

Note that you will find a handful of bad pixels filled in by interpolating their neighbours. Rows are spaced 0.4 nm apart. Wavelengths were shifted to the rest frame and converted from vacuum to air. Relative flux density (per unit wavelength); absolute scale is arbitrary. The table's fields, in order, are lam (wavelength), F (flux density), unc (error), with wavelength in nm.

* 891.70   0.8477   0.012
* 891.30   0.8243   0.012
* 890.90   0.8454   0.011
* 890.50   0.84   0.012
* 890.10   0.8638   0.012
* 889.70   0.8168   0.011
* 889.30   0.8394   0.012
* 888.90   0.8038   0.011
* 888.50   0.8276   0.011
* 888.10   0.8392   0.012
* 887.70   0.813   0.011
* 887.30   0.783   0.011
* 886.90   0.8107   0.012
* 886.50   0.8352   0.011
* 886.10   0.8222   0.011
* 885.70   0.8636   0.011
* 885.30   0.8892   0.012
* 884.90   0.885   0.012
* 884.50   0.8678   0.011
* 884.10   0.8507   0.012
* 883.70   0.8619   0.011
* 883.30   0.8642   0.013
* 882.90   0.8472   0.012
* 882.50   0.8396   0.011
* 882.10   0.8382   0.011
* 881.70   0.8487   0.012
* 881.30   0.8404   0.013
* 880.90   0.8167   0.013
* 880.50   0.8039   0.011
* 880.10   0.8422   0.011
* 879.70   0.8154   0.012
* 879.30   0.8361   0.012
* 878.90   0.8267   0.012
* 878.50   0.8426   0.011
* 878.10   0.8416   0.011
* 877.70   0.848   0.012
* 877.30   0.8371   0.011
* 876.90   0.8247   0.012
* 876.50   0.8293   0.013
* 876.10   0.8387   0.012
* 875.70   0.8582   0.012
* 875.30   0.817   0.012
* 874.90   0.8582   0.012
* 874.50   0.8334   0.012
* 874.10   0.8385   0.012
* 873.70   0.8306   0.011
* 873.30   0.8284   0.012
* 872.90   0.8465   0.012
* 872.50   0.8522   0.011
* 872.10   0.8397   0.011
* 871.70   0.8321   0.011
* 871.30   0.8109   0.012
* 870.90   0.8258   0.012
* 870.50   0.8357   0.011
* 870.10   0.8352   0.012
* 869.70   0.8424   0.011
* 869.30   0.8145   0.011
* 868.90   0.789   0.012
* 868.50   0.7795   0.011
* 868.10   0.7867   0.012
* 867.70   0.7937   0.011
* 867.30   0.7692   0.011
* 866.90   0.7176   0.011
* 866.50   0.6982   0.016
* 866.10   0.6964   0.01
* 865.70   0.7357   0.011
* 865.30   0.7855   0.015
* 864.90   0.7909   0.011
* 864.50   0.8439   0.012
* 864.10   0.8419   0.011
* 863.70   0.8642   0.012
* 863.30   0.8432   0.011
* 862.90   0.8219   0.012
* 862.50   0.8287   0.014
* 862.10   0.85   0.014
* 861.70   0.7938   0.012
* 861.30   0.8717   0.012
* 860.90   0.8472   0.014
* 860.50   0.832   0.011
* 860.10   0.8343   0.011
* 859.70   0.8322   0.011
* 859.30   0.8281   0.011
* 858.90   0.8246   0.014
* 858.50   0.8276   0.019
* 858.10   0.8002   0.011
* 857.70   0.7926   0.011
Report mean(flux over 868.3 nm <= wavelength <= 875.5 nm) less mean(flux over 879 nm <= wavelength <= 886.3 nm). -0.018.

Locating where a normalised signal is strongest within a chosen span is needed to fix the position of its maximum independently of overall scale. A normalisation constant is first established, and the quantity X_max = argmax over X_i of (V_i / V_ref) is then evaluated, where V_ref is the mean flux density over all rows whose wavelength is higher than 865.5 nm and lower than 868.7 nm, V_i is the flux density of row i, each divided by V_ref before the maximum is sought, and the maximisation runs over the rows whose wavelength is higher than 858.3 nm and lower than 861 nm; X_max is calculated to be 860.90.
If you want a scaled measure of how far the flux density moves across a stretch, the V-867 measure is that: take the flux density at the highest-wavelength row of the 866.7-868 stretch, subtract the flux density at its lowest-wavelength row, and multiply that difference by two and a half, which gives 0.190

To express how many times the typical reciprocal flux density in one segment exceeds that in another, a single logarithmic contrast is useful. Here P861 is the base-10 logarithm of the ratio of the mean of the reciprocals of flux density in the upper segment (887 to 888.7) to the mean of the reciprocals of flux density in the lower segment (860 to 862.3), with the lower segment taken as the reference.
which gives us 0.012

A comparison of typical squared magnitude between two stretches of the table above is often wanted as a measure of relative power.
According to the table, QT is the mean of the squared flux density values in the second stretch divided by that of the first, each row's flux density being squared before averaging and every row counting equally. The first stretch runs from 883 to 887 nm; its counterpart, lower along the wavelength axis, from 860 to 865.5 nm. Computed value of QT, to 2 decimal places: 0.95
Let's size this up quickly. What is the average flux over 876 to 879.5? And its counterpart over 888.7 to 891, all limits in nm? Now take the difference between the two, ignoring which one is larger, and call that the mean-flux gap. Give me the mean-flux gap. 0.00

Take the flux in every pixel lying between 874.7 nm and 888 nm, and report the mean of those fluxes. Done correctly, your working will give 0.839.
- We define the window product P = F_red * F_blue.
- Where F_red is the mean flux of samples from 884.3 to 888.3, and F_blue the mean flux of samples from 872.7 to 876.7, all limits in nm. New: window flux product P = 0.705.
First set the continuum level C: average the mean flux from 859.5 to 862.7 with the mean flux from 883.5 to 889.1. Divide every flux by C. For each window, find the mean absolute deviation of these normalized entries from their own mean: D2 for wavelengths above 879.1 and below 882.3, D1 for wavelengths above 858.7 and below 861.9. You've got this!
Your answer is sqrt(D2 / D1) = 1.0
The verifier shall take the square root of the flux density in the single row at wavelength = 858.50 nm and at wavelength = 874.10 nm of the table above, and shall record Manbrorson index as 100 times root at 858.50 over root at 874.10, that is 99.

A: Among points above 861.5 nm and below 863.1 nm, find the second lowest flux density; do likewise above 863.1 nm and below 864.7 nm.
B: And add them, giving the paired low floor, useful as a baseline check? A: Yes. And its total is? 1.665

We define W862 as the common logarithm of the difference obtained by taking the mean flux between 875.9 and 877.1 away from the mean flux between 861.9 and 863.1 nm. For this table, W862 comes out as -2.58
